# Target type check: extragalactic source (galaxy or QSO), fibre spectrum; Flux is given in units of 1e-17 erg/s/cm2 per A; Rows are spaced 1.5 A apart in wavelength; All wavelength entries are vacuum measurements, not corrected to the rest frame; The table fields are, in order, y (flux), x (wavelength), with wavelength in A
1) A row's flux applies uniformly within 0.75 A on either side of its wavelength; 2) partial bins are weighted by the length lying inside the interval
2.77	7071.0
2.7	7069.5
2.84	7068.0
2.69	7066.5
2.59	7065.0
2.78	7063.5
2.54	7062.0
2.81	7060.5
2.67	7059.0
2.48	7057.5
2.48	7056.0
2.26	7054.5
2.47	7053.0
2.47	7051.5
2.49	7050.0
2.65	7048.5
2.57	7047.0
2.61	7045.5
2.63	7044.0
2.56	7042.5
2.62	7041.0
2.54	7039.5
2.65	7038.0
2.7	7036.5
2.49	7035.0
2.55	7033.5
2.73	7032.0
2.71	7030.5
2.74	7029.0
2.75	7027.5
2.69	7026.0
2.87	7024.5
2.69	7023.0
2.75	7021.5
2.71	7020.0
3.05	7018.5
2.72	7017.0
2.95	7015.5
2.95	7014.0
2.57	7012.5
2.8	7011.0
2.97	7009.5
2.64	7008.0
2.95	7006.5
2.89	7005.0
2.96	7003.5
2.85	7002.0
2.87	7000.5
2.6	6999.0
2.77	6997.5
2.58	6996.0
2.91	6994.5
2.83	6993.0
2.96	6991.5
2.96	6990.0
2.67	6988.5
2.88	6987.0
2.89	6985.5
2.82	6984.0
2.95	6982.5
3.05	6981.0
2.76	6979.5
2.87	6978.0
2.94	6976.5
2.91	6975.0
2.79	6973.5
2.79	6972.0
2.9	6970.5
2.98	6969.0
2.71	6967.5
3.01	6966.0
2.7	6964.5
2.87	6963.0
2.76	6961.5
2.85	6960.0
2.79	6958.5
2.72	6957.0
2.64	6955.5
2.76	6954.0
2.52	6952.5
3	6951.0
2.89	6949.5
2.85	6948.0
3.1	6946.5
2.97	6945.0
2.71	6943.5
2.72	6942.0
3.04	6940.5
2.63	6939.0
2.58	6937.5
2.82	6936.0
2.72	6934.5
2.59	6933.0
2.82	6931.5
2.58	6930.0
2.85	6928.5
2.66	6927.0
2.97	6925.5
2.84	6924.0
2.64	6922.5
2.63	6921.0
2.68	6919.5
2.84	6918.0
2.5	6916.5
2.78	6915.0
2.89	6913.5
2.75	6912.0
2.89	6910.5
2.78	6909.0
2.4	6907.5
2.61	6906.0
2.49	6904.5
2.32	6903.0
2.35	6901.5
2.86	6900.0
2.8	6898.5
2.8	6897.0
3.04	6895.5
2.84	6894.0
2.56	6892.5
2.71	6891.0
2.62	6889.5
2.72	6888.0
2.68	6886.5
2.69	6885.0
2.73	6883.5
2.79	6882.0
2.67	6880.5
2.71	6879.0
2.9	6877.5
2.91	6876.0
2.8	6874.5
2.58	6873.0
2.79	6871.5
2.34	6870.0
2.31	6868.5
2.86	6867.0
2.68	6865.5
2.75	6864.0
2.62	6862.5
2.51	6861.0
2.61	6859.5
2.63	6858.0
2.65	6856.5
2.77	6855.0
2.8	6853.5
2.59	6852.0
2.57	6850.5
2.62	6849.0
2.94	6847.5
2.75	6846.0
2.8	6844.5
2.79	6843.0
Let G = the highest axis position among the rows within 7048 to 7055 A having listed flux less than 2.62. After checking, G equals 7054.5 A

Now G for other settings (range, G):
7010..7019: 7012.5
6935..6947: 6937.5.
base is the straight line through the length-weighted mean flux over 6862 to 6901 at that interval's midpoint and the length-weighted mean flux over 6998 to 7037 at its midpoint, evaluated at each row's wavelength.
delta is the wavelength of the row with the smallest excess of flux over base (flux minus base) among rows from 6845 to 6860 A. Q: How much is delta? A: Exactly 6850.5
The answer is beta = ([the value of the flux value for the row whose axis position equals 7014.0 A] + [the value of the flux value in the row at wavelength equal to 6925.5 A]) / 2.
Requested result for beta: 2.96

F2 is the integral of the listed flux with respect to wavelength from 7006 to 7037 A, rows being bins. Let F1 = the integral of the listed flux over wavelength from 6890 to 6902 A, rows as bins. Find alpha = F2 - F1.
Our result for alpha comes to 53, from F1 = 33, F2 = 86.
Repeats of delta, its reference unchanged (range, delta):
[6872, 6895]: 6892.5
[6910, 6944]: 6916.5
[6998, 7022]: 7012.5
